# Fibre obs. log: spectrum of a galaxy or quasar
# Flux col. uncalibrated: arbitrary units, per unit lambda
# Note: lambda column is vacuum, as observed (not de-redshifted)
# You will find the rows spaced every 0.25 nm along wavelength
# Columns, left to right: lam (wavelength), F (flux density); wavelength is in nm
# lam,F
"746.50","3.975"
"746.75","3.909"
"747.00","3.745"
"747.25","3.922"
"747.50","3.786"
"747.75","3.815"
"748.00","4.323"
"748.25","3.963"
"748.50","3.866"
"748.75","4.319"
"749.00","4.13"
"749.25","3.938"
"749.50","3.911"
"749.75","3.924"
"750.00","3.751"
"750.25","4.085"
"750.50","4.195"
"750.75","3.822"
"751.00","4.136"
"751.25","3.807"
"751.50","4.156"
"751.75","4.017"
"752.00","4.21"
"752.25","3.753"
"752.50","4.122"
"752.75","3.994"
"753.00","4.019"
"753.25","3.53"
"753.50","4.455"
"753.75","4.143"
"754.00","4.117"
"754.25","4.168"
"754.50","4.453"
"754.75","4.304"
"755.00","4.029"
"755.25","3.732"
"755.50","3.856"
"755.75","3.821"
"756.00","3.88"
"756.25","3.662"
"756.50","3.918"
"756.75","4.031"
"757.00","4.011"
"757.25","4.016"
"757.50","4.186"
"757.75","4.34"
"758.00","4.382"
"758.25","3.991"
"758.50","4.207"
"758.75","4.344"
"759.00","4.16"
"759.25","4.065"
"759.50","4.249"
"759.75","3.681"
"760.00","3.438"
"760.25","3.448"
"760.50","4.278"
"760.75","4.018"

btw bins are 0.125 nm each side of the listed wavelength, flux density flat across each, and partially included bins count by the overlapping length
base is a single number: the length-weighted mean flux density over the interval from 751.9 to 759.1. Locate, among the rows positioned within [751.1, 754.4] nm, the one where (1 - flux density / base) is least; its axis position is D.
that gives 753.50 nm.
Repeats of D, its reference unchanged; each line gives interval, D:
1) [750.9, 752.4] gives 752.00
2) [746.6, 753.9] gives 753.50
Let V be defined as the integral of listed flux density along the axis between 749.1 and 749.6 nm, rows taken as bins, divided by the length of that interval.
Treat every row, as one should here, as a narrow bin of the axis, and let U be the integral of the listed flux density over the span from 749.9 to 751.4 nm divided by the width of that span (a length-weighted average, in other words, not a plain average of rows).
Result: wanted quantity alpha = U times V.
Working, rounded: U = 3.97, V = 3.94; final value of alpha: 15.6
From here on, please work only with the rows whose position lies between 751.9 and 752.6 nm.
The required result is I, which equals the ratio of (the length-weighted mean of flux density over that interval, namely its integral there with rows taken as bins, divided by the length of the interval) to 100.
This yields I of 0.0402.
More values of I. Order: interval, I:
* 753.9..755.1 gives 0.0422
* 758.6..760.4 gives 0.0392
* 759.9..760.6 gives 0.0371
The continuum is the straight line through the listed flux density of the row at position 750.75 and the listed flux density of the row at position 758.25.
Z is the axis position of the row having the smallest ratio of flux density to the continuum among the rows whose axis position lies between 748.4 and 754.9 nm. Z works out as 753.25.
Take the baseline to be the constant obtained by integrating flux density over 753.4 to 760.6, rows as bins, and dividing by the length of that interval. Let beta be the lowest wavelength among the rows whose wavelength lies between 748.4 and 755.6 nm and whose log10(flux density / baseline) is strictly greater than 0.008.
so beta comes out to 748.75 nm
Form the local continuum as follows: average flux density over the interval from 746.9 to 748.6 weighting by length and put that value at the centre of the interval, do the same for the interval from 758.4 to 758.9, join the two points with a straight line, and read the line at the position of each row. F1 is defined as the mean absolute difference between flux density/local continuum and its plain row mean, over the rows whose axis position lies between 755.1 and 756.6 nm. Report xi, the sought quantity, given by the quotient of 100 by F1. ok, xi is 5668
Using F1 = 0.018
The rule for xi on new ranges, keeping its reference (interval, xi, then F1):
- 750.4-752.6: 2605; 0.038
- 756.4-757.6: 7311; 0.014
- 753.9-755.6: 2038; 0.049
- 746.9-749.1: 2335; 0.043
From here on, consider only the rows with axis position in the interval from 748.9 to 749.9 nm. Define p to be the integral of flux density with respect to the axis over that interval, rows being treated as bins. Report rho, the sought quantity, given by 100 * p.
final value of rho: 397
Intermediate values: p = 3.97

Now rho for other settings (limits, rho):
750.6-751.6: 398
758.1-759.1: 418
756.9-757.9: 415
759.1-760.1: 388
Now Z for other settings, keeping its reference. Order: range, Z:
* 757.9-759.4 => 758.25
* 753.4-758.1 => 756.25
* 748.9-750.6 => 750.00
